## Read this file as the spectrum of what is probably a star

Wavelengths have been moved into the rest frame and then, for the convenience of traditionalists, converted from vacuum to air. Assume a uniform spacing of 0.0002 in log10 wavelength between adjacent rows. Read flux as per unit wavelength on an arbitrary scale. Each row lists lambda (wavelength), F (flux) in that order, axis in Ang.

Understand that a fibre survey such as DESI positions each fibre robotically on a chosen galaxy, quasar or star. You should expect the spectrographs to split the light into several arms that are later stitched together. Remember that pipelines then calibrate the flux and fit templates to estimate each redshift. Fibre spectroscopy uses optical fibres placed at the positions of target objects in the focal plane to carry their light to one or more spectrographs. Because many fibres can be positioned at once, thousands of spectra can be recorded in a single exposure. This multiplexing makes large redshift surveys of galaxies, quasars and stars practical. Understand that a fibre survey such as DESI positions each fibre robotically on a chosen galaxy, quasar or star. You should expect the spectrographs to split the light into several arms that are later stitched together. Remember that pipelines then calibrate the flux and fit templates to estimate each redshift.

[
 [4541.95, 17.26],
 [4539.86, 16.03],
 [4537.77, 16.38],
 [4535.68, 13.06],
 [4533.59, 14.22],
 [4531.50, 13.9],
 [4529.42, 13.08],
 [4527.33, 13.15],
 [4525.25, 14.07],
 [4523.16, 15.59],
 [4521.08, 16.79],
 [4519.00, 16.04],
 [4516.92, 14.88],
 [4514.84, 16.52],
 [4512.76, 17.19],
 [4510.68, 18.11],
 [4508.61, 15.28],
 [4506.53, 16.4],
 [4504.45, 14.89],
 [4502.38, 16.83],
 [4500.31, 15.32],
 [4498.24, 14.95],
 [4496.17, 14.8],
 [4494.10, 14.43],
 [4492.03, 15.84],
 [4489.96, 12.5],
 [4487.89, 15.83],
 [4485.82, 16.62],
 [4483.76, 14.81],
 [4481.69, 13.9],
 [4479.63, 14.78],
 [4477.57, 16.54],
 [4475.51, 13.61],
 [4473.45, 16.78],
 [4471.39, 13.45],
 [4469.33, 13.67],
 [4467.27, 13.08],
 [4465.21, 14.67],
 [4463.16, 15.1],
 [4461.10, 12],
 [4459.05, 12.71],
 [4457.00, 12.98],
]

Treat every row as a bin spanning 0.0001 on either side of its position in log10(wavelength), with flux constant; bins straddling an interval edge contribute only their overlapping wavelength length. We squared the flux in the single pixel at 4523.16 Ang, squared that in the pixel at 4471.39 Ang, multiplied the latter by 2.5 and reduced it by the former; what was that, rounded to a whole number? 209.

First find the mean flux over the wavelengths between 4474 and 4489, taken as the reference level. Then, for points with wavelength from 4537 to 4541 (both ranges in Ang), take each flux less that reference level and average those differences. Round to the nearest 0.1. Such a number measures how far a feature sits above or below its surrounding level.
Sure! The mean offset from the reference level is 1.0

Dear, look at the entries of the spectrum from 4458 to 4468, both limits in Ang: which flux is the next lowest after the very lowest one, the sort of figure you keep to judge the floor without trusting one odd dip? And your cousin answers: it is 12.71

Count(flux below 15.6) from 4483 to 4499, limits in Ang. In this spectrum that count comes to 5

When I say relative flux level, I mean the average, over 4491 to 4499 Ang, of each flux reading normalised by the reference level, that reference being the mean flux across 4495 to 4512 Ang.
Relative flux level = 0.95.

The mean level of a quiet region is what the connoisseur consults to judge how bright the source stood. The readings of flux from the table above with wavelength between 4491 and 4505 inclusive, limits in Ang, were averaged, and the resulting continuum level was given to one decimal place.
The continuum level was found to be 15.3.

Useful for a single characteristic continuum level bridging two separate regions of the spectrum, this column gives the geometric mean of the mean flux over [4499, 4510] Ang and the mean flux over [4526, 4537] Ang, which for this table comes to 14.6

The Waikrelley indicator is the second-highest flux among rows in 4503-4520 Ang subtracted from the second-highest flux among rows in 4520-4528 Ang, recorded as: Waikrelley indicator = -1.6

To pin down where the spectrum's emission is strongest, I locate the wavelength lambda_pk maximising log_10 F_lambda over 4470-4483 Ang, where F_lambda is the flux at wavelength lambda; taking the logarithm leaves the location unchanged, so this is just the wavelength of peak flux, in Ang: 4473.45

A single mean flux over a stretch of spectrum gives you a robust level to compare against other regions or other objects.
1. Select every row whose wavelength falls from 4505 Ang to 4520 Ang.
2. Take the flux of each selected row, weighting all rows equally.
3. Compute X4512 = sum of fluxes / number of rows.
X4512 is 16.3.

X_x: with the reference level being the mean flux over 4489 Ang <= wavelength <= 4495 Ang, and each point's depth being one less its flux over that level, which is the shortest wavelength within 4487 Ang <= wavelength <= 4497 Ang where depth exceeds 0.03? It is 4489.96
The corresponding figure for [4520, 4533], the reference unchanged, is 4527.33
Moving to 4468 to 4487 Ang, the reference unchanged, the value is 4469.33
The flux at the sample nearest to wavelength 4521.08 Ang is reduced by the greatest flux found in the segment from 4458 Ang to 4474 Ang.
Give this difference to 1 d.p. 0.0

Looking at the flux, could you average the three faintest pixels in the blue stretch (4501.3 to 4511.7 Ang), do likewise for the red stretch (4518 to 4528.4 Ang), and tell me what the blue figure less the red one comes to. 1.3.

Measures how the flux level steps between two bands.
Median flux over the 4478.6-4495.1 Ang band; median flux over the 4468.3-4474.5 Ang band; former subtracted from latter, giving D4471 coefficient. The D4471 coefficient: -1.1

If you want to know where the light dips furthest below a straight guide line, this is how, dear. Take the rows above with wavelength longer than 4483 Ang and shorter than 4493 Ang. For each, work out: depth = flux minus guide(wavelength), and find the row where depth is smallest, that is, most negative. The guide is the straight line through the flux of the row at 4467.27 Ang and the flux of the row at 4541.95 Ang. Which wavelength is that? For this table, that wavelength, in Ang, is 4489.96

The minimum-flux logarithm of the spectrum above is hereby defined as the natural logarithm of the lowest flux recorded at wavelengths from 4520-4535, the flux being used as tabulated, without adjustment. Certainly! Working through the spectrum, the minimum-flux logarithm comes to 2.57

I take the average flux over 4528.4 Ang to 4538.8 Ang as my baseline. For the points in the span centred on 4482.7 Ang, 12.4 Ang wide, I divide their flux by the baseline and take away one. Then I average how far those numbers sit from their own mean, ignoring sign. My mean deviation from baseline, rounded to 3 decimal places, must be 0.065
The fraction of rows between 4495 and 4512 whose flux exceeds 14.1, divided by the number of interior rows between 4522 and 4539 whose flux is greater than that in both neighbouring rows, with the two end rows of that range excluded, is 1.00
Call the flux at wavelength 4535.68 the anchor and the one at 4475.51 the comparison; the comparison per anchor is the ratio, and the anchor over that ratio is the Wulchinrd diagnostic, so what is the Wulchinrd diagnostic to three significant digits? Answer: 12.5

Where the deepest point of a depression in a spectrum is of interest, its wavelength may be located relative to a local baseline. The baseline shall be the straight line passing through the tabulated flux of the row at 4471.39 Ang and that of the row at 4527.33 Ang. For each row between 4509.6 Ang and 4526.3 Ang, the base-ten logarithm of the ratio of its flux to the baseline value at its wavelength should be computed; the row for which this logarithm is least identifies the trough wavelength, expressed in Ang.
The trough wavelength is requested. 4525.25 Ang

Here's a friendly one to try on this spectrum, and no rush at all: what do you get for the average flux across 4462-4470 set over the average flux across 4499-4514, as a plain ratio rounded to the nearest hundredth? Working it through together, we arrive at 0.87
